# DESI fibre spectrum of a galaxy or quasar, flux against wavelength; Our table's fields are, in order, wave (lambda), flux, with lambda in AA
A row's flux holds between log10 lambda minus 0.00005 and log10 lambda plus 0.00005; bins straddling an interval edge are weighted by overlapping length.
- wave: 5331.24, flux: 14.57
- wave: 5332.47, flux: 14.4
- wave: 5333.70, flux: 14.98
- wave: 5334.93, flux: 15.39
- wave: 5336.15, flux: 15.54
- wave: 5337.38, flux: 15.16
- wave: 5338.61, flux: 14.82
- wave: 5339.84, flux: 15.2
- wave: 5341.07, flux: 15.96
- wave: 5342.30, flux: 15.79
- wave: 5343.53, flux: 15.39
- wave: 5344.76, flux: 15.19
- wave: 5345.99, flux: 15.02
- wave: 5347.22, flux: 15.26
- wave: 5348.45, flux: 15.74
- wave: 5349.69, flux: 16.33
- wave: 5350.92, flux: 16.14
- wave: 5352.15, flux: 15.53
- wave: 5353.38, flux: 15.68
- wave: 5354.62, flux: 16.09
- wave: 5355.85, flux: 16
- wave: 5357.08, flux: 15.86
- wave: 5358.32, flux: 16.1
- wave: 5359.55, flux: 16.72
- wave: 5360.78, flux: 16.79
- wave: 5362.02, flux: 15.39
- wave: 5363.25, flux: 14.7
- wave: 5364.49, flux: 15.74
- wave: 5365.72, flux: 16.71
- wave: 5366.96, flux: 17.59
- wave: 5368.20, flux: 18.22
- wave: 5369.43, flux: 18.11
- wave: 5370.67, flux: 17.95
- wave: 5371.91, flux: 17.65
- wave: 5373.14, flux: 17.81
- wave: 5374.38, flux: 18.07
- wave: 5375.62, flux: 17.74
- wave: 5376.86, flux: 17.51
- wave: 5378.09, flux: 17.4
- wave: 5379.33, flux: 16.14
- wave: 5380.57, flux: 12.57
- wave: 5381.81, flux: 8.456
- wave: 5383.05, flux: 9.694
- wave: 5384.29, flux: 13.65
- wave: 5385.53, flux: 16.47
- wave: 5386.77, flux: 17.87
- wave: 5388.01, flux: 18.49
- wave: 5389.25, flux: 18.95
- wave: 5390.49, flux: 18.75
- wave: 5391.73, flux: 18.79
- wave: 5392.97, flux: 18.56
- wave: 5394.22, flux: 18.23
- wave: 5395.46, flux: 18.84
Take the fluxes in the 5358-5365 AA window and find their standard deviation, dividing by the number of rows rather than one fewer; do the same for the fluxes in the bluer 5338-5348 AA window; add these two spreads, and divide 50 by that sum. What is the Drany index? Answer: 46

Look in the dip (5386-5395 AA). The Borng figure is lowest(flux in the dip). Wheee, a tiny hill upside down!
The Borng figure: 17.87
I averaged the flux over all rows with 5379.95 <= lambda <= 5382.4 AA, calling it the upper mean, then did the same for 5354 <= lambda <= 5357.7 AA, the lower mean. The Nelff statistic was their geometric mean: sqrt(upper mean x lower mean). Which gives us 13.0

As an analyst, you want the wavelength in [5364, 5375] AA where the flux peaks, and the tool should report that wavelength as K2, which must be 5368.20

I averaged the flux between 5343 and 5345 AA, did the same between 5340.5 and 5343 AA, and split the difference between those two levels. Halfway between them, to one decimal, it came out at 15.6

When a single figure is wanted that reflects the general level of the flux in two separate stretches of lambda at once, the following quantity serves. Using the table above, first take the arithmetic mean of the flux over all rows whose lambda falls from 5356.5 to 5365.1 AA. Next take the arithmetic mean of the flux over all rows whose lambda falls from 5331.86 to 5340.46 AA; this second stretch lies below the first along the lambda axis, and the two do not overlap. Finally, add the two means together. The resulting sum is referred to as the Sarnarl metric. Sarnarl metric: 31.0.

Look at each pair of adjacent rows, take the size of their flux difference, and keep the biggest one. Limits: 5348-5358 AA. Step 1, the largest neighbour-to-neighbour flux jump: 0.61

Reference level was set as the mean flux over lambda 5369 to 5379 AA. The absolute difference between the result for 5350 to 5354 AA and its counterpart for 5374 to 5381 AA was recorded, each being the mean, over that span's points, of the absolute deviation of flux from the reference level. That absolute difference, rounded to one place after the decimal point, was 0.7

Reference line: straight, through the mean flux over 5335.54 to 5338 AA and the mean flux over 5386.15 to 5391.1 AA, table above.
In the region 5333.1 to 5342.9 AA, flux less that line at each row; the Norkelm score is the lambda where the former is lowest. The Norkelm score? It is 5338.61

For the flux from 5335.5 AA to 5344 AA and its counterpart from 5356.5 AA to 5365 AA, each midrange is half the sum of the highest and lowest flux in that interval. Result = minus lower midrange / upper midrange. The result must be -0.98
